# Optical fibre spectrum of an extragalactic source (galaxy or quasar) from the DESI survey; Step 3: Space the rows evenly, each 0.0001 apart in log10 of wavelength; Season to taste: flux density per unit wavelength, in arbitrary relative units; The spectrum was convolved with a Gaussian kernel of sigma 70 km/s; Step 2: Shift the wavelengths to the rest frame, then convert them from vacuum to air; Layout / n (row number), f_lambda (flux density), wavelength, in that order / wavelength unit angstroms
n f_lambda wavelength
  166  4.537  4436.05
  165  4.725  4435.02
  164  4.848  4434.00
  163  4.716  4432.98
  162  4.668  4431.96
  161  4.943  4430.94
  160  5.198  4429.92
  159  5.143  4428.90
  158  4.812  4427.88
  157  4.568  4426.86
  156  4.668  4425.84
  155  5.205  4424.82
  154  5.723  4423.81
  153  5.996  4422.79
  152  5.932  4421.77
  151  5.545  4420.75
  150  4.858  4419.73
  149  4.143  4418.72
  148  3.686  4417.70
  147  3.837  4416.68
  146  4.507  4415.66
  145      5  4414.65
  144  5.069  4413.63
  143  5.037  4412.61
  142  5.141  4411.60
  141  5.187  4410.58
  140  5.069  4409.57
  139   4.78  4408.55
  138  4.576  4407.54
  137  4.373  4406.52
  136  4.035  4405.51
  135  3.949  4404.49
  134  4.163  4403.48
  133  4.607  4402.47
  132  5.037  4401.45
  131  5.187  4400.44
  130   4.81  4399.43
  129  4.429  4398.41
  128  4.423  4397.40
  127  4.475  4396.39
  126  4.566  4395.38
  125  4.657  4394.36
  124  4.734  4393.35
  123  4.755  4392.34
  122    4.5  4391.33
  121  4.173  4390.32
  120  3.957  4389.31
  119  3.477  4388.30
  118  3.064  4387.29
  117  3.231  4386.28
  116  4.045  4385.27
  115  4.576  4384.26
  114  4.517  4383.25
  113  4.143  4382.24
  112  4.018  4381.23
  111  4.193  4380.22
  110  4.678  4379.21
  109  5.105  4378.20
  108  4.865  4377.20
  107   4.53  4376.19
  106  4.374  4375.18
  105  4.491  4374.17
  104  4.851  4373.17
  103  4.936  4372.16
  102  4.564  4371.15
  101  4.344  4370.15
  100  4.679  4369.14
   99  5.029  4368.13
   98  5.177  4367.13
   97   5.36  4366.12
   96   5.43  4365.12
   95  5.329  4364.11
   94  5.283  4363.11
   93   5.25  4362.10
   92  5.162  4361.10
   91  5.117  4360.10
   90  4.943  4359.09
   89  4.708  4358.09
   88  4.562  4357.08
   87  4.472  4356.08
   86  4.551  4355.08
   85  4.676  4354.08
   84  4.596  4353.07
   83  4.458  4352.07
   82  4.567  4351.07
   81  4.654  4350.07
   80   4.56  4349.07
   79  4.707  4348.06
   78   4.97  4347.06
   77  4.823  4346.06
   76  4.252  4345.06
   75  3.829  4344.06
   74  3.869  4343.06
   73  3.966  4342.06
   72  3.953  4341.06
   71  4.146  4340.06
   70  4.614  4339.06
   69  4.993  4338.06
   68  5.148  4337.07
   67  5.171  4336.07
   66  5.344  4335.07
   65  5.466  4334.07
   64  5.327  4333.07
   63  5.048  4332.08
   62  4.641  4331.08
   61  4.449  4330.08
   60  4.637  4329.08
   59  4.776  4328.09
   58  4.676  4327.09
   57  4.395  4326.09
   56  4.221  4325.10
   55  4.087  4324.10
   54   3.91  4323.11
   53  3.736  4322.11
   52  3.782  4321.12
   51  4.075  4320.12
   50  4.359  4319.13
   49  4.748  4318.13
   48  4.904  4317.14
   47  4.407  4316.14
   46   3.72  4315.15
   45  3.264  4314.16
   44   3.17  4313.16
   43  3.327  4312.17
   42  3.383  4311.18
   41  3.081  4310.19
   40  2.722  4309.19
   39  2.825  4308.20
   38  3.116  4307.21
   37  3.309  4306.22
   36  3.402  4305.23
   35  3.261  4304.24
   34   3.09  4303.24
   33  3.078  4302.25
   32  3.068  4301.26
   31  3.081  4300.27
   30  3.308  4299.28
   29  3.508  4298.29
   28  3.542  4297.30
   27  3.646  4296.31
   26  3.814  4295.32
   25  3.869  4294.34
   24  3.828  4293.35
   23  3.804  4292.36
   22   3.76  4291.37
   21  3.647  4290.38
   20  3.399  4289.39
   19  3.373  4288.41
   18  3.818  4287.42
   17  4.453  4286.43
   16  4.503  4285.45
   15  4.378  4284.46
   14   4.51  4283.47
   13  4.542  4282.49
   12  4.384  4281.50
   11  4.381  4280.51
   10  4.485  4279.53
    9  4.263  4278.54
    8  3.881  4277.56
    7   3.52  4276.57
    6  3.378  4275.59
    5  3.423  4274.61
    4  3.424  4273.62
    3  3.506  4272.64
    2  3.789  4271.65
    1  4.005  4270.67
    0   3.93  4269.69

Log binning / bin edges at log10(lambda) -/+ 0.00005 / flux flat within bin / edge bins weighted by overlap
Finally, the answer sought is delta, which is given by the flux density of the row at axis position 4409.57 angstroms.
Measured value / 5.069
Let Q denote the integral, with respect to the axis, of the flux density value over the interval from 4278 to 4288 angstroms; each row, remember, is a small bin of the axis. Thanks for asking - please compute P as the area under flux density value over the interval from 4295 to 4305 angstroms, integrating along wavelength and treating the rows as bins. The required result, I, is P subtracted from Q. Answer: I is 10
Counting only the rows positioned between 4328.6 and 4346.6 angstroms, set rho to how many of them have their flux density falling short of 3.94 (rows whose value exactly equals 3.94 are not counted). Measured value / 2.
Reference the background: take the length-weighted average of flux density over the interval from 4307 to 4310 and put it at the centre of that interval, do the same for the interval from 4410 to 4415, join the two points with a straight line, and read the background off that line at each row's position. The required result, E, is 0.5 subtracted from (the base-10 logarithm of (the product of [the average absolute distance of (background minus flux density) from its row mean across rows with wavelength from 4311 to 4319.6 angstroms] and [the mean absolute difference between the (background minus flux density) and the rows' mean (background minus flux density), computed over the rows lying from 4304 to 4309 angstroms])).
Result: -1.46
